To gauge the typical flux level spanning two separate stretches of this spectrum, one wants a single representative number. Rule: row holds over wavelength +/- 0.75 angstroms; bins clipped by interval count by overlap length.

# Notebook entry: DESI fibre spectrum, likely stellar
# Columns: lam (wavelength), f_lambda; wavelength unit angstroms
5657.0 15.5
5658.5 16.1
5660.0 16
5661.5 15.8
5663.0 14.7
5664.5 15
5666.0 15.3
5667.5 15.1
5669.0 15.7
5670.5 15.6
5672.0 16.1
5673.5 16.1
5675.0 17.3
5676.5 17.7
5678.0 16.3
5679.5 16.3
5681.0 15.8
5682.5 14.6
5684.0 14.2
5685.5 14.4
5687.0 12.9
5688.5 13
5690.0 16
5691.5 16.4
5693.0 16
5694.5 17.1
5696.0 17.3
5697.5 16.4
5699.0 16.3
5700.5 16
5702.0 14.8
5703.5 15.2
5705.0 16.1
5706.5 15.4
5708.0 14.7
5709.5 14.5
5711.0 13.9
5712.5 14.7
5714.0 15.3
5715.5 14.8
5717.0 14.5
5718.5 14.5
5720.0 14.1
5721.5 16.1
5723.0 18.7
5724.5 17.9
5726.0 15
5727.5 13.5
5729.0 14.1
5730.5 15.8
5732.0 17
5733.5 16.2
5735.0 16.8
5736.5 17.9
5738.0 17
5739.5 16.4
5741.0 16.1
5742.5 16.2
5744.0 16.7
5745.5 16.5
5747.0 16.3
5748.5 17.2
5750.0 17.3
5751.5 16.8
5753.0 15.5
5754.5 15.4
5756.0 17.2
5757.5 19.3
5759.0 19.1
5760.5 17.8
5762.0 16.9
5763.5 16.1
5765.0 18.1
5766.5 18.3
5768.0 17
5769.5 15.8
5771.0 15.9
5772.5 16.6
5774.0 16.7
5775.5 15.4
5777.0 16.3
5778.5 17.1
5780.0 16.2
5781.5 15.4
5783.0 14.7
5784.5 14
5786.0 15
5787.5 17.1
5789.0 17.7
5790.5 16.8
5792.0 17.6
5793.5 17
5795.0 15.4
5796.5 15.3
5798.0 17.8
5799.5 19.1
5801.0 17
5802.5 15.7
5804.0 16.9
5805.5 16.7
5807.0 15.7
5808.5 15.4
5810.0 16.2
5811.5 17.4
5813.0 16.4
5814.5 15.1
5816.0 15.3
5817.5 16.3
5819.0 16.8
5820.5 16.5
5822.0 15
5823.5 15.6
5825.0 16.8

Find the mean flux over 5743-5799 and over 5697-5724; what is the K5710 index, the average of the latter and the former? 16.0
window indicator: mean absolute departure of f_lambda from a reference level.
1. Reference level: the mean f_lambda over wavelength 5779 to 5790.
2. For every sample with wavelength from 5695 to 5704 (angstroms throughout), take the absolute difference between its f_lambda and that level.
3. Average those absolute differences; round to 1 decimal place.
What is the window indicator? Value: 0.8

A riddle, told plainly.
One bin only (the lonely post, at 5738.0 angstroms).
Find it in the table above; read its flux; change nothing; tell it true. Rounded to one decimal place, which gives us 17.0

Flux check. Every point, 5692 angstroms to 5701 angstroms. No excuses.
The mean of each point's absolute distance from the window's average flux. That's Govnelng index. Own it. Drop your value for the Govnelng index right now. 0.46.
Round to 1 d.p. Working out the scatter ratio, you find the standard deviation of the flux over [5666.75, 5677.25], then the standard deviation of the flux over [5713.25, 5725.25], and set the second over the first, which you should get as 1.8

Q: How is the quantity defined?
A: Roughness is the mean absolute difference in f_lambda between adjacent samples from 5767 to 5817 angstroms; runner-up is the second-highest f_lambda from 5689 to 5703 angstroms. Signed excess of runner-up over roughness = 16.2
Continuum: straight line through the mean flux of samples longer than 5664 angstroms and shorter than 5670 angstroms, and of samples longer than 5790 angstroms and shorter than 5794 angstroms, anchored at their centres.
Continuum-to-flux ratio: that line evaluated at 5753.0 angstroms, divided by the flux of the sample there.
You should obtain 1.07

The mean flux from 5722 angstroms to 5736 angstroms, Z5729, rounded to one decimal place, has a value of 16.1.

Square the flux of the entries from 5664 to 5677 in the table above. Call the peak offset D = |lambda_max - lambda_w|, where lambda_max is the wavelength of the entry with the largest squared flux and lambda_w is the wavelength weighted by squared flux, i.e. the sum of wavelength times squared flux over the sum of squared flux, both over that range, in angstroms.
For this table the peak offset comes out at 5.6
